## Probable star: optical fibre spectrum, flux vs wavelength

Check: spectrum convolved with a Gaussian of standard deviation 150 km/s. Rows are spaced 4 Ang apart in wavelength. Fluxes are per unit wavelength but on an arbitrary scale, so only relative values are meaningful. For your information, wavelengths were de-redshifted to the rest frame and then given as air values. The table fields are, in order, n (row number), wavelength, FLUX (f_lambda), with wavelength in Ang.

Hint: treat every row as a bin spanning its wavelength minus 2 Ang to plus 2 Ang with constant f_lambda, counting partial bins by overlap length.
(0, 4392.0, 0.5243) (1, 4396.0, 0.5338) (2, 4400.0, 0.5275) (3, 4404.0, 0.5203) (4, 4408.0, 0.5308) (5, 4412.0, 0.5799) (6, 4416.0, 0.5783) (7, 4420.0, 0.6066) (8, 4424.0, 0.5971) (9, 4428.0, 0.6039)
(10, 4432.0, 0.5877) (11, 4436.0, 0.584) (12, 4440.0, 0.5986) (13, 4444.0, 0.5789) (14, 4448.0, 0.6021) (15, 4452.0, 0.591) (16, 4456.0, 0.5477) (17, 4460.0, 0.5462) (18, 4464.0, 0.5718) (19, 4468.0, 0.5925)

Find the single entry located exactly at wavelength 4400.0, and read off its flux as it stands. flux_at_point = 0.5275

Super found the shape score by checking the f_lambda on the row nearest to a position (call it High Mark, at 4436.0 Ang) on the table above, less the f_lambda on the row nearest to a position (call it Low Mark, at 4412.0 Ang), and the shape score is 0.00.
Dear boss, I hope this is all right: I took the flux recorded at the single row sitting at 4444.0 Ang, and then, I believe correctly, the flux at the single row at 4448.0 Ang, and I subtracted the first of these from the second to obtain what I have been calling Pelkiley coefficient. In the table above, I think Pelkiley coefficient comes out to 0.02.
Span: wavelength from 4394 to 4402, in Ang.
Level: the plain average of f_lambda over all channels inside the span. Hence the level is 0.531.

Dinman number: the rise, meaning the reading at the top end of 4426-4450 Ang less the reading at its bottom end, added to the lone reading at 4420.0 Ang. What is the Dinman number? 0.605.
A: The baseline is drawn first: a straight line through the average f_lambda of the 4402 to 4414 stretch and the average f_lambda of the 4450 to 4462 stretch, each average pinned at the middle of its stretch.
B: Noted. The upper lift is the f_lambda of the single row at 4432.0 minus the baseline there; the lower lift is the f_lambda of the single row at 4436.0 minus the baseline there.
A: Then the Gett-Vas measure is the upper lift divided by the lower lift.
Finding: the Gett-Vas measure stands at 1.2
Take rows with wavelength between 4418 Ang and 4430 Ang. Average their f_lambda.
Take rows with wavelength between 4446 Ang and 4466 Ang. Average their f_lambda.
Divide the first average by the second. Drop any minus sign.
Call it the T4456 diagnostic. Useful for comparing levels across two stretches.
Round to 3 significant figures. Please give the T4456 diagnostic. 1.05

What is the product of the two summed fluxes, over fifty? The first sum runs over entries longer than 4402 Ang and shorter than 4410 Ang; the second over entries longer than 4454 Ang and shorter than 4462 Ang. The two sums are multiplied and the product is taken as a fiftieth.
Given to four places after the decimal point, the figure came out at 0.0230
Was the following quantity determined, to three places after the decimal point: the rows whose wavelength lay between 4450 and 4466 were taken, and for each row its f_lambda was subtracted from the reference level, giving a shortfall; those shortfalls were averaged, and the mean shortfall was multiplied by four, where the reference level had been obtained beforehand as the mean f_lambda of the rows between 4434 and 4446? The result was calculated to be 0.092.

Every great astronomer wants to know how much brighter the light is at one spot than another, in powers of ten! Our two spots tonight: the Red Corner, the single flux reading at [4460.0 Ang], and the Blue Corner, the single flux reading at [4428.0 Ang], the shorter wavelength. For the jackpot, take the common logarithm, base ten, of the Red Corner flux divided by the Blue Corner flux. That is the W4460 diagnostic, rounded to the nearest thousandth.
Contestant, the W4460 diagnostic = -0.044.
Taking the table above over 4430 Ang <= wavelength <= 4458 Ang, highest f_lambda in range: 0.6021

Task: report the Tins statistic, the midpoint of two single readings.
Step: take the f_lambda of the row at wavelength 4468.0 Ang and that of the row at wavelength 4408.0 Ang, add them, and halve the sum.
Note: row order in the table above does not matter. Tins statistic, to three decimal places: 0.562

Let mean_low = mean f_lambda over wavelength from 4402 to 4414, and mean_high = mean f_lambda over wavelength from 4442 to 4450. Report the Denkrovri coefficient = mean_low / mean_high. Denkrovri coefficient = 0.92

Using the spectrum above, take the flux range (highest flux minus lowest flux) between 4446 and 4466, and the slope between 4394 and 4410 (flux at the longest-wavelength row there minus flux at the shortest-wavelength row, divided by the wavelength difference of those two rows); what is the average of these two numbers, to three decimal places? 0.028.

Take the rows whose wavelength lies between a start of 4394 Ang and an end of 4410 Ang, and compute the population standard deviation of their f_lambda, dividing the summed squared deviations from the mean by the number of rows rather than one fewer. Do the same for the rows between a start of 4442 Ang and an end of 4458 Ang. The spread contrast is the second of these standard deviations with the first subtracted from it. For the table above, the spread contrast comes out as 0.015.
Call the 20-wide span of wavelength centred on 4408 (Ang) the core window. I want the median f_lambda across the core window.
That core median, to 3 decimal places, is 0.531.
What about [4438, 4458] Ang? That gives 0.591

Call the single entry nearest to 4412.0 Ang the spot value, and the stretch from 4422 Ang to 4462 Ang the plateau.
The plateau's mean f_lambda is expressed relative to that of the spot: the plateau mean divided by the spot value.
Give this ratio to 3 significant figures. 1.01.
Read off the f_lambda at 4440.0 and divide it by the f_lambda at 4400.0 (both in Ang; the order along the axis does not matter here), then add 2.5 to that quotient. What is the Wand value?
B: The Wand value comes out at 3.63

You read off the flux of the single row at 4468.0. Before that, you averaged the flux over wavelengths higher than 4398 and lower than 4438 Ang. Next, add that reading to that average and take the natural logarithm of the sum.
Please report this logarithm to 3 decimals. 0.152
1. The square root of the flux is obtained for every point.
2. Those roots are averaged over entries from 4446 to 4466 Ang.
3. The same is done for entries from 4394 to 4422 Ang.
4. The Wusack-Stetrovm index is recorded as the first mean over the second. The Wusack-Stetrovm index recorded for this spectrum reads 1.02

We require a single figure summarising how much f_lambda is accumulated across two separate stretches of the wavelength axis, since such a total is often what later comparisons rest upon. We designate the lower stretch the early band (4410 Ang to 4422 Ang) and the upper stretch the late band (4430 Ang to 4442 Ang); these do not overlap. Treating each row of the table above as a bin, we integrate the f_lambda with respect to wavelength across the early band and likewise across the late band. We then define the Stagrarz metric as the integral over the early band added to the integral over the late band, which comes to 14.1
